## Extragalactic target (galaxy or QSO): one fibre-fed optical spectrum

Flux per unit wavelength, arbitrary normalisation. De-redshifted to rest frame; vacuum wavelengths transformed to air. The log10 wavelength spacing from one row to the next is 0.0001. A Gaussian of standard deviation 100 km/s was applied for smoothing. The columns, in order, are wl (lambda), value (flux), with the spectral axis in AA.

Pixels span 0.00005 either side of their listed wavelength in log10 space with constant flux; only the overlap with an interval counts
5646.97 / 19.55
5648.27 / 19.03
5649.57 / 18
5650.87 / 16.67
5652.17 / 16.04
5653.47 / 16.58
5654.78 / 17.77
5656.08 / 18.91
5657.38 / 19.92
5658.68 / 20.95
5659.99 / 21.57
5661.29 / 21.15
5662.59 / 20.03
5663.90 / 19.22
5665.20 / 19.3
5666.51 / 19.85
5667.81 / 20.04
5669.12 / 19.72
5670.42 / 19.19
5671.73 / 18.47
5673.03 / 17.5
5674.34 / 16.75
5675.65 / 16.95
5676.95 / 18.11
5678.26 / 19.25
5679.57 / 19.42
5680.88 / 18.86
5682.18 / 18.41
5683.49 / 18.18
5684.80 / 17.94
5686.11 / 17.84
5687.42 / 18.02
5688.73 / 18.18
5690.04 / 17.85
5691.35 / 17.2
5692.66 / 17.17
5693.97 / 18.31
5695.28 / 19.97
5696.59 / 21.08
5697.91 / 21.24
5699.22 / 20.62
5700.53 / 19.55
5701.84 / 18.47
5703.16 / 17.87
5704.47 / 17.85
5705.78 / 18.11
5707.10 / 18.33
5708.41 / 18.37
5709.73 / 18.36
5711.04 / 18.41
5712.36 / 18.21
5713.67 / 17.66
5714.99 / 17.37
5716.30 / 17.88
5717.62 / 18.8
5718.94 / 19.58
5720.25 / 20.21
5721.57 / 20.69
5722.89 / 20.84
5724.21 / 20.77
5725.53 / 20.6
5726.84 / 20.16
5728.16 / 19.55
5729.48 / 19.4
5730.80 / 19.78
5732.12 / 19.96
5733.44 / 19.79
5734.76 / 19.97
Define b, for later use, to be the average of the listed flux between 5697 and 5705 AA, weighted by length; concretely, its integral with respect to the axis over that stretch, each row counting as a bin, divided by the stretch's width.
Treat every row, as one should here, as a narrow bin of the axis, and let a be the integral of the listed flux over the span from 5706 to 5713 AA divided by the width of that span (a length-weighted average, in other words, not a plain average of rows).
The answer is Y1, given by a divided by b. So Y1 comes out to 0.95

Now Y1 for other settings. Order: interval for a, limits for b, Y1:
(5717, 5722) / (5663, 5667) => 1.02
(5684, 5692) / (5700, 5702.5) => 0.94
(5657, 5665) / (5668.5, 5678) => 1.13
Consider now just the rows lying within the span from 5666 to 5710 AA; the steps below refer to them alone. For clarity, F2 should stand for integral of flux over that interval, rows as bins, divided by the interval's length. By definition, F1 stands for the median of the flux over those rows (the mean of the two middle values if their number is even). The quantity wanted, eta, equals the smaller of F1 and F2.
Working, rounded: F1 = 18.3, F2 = 18.6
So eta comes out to 18.3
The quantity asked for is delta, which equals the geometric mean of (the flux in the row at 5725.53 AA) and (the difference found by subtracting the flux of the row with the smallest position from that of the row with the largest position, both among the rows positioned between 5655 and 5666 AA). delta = 3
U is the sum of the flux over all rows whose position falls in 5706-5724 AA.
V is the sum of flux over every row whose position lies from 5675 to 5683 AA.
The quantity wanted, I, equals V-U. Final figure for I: -134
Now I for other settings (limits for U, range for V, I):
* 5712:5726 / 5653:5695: 386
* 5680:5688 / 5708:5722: 96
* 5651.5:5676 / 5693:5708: -149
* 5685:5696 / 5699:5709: 5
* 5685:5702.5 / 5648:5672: 117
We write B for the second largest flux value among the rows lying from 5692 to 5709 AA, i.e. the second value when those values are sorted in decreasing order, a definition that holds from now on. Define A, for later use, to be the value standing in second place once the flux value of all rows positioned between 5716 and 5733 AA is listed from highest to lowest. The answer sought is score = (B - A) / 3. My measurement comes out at 0.1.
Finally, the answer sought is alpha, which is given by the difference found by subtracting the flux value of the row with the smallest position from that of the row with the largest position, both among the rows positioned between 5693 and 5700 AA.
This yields 2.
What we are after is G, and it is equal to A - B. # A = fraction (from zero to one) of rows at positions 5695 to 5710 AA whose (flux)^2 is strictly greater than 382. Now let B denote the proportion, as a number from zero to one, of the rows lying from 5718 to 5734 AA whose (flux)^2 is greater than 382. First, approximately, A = 0.42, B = 0.92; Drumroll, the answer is -0.5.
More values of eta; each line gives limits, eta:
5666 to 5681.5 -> 18.7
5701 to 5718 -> 18.1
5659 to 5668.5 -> 20.0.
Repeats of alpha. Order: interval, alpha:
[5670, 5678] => -1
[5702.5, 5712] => 1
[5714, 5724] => 3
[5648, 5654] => -2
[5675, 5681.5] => 2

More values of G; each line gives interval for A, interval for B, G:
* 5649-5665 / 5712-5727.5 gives -0.2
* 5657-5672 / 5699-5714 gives 0.5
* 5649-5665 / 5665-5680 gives 0.2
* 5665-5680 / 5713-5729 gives -0.4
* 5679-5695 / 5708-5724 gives -0.3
